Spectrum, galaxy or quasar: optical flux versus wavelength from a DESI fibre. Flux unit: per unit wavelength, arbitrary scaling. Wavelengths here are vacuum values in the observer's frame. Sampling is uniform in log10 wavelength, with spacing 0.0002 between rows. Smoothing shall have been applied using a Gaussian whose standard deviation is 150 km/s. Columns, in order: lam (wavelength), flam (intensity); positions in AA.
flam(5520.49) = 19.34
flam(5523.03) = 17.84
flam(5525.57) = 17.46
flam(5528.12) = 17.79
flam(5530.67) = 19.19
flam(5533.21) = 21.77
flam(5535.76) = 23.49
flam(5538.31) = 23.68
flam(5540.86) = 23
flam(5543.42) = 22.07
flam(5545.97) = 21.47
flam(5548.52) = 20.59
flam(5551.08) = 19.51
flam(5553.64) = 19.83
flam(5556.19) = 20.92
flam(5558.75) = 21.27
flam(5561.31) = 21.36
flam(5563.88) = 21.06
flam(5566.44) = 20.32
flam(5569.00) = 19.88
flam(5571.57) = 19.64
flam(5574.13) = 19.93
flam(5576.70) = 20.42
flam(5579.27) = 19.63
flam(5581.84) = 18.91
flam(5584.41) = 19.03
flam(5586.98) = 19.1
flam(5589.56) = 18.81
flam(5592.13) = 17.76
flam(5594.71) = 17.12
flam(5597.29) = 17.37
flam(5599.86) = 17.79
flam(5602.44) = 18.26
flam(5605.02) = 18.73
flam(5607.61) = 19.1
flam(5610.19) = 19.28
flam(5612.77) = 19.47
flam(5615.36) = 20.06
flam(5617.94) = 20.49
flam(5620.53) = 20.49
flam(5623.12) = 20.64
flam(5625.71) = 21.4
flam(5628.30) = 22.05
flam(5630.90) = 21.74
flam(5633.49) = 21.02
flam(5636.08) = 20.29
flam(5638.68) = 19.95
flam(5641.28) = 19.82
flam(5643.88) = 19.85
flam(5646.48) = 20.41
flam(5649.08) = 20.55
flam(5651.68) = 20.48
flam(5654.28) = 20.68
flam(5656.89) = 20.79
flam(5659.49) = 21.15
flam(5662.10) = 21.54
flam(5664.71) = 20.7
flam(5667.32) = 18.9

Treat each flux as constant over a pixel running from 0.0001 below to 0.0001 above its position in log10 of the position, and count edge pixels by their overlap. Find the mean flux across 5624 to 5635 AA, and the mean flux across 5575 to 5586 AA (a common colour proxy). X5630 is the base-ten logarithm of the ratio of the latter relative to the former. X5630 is -0.04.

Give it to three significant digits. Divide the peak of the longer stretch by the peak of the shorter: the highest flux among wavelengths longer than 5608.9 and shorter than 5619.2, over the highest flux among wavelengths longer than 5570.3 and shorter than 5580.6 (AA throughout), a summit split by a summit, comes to 1.00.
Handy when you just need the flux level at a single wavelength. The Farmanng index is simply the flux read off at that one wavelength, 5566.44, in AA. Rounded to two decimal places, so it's 20.32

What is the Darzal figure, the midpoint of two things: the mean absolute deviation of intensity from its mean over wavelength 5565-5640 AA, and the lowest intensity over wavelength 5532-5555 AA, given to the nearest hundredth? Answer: 10.24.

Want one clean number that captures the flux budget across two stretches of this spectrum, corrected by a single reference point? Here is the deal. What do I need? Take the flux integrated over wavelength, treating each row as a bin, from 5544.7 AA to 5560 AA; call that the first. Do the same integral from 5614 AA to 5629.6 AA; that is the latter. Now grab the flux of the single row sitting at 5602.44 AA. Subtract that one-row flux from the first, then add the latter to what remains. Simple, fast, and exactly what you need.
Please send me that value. 622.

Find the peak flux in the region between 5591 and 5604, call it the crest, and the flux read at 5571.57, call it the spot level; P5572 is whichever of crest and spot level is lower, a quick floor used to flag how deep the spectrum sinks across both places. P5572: 18.3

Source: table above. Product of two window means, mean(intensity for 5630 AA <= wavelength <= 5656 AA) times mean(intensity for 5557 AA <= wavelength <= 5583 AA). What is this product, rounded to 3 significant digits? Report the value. 415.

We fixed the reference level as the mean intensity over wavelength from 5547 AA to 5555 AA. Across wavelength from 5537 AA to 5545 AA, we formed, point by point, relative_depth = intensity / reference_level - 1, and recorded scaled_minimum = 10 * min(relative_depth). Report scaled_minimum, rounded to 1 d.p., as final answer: 1.0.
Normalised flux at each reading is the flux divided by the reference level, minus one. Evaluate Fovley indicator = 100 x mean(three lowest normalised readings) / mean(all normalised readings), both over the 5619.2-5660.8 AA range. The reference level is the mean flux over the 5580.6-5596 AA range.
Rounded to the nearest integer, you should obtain 63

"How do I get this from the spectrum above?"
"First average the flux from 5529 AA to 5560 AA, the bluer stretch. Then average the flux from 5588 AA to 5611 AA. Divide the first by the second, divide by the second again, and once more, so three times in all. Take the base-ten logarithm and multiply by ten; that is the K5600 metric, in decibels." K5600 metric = -24.5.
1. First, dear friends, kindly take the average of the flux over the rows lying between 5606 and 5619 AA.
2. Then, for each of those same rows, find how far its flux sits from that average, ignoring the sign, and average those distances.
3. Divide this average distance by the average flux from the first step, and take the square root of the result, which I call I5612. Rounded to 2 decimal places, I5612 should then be 0.16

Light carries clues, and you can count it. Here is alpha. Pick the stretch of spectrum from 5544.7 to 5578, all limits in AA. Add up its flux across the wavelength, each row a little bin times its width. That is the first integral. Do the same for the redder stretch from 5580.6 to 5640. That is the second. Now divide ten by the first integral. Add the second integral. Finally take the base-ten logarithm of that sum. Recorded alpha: 3.1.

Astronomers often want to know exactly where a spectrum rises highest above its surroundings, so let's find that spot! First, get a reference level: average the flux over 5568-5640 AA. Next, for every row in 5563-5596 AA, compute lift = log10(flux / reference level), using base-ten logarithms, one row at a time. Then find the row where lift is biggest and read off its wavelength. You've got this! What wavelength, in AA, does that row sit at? 5563.88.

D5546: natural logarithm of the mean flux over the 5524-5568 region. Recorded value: 3.04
